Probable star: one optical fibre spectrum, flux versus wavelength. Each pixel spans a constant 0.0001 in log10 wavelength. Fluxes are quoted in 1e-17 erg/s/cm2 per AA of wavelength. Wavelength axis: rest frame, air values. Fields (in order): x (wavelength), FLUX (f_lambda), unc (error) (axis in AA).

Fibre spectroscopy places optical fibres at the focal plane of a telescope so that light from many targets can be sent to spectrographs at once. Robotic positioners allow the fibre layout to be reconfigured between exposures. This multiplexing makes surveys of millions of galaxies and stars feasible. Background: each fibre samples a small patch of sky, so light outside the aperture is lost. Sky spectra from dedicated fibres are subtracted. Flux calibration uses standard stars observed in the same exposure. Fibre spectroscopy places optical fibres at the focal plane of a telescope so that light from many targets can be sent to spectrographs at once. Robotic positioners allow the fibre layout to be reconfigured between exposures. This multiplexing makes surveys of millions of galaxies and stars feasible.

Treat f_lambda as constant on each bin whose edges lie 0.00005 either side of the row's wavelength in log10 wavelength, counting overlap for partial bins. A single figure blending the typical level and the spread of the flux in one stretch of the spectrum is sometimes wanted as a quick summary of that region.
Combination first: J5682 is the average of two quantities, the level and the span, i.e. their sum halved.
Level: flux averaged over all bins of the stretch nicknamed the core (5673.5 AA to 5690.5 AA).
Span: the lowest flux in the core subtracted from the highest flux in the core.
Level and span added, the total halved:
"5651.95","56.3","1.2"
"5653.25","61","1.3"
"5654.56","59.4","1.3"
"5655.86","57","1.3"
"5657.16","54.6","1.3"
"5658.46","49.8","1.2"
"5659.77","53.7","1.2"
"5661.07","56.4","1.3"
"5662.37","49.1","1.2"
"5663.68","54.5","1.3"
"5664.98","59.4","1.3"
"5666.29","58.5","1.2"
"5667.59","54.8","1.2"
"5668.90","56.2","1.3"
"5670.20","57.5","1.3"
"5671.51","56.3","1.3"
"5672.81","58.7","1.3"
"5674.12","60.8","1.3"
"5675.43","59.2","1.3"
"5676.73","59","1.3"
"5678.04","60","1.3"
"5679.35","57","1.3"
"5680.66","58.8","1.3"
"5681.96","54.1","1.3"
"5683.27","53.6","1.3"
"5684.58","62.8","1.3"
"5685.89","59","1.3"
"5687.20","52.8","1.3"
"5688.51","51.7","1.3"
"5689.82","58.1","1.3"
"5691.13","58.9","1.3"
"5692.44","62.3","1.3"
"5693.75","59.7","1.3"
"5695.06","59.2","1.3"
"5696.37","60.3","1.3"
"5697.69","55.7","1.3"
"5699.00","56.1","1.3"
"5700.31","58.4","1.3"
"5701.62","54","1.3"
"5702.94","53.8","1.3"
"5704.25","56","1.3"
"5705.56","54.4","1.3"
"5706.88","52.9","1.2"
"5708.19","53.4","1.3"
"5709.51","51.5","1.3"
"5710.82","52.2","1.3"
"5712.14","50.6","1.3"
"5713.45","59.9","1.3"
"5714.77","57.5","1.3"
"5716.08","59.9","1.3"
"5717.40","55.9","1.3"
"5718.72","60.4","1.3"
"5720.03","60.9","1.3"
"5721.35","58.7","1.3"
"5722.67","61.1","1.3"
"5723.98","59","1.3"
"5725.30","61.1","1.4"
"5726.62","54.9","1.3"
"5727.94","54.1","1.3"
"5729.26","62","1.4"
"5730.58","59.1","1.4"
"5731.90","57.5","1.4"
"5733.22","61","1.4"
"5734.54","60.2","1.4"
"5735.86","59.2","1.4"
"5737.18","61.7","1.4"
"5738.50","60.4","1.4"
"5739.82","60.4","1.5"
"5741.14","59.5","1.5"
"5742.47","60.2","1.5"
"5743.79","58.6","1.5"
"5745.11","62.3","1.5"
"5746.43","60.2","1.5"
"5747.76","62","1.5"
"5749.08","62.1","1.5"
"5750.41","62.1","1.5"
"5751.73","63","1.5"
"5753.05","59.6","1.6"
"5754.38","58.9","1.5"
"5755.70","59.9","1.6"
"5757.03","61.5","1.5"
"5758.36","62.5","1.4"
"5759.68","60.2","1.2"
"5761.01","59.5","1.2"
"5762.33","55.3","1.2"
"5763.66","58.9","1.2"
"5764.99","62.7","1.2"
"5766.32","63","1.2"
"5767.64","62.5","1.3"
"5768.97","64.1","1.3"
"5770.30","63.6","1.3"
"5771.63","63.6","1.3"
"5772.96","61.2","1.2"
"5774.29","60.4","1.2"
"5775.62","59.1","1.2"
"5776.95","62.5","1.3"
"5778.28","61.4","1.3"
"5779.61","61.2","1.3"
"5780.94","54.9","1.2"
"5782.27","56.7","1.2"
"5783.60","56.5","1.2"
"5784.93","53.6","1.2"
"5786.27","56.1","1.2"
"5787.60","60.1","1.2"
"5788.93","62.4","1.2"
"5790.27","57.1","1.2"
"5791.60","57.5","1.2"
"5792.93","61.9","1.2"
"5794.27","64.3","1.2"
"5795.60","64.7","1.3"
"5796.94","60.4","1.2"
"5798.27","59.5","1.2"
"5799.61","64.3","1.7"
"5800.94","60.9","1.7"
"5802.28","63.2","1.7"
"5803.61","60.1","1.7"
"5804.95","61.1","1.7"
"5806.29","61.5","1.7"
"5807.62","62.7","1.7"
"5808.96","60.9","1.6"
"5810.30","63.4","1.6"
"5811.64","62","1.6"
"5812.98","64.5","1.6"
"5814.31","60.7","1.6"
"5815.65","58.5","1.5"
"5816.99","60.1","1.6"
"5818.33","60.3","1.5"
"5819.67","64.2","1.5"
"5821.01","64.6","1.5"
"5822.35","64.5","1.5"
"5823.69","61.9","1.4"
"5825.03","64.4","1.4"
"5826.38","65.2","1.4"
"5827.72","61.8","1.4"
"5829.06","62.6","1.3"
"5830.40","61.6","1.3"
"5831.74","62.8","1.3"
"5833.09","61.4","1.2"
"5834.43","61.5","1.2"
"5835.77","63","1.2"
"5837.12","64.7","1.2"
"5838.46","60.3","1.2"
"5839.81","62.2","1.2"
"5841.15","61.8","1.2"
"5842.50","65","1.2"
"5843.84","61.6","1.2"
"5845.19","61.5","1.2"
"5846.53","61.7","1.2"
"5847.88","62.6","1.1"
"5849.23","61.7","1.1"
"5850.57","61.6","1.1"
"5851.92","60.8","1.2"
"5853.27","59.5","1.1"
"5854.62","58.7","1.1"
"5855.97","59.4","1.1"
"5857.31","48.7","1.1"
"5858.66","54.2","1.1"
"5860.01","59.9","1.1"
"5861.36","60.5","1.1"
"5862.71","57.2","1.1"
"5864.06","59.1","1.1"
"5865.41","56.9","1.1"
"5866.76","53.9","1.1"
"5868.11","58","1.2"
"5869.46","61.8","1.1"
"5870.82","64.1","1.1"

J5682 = 34.3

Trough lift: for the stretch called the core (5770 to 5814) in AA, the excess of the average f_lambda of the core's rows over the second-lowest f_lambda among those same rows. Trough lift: 5.8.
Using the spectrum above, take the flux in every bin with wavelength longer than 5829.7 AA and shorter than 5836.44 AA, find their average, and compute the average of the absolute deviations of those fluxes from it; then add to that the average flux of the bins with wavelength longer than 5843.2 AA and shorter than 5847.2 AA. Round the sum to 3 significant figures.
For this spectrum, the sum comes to 62.3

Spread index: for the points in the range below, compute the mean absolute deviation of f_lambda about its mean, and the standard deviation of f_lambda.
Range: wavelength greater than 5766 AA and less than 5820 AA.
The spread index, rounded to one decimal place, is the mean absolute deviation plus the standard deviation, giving 4.9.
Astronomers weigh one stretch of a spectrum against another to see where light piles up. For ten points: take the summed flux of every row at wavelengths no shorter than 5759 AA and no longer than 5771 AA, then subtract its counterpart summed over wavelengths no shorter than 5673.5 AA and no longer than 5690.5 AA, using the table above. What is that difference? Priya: -197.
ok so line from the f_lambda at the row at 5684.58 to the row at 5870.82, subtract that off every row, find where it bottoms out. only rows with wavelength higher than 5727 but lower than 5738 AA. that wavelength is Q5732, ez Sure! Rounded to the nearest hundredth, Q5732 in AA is 5727.94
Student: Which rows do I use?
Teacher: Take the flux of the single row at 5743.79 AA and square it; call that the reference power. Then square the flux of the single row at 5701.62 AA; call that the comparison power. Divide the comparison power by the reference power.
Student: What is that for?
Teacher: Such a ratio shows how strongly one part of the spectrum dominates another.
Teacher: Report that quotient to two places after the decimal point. 0.85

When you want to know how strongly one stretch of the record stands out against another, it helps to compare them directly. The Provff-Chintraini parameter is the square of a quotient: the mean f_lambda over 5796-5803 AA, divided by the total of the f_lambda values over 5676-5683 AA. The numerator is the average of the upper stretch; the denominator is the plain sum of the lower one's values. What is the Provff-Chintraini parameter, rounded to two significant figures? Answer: 0.046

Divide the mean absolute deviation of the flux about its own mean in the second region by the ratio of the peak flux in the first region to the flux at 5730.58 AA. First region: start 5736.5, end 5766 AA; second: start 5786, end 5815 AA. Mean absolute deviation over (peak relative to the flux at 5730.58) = 1.7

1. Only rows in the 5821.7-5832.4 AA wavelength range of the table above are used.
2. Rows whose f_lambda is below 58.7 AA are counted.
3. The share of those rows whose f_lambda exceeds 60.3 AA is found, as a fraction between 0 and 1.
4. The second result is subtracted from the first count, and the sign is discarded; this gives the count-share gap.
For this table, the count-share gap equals 1.00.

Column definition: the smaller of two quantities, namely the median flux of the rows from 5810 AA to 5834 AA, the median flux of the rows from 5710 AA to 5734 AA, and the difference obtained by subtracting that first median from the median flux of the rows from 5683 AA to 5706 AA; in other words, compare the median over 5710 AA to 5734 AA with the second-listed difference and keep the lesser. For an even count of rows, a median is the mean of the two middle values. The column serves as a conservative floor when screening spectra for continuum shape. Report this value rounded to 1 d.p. -5.2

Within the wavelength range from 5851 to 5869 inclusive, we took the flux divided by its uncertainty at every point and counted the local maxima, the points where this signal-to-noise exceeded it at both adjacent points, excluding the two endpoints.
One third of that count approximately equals 1.3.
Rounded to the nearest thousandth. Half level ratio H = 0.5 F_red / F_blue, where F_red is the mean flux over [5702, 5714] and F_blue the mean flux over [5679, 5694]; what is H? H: 0.469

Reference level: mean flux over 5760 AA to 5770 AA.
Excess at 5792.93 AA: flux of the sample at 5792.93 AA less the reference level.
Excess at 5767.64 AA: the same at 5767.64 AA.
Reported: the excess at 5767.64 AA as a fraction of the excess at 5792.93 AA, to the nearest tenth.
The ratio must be 1.6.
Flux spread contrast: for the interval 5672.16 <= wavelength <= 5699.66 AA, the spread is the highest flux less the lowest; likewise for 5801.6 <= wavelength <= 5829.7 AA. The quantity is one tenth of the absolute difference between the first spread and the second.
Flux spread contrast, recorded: 0.44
